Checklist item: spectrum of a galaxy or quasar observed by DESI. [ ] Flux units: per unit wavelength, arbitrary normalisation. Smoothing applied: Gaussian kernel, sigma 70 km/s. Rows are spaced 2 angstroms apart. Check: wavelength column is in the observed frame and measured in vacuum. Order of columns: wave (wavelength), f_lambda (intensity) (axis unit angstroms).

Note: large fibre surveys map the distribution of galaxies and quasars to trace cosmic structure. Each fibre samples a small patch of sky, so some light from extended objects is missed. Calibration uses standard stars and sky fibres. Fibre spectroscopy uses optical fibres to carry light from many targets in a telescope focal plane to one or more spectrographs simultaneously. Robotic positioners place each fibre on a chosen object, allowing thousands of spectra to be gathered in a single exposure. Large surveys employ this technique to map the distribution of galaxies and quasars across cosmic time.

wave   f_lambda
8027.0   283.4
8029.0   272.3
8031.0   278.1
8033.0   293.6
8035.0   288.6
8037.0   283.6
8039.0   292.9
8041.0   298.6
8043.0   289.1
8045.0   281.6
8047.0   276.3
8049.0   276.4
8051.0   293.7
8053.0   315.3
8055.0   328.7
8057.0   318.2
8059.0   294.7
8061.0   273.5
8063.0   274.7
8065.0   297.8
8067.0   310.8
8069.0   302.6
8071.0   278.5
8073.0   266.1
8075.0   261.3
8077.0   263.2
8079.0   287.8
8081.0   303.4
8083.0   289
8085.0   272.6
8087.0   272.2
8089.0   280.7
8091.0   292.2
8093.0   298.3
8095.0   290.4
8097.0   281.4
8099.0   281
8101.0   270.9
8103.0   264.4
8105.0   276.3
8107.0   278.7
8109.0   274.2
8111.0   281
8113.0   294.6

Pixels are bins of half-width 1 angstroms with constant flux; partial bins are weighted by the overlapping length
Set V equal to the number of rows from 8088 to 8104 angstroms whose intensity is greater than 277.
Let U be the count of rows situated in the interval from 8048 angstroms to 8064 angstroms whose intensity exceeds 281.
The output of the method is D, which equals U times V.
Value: 30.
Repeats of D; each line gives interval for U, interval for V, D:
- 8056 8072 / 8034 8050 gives 30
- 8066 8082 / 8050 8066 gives 24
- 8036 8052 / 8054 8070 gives 36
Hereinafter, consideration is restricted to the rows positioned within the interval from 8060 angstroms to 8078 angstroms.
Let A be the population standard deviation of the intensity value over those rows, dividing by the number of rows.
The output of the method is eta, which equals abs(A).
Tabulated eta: 17.2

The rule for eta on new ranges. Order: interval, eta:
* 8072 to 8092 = 13.3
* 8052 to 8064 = 21.4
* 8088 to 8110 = 9.4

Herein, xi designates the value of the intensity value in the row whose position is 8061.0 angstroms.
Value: 273.5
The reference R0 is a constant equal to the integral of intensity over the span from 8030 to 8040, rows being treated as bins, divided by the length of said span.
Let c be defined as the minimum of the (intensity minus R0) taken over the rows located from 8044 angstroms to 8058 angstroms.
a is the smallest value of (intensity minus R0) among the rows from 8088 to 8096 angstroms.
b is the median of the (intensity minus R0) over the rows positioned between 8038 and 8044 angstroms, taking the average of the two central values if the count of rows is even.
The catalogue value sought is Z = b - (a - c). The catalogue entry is 1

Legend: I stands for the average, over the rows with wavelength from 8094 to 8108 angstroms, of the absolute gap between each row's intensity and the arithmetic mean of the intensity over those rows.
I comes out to 6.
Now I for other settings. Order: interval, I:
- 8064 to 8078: 18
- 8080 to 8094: 10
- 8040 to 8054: 11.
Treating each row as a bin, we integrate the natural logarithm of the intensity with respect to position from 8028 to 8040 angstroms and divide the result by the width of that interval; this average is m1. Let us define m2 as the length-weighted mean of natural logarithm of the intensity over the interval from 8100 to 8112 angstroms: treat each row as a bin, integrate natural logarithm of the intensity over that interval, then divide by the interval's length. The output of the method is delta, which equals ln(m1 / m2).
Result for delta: 0.007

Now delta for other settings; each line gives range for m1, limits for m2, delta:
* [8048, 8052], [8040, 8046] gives -0.003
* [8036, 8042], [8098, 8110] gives 0.011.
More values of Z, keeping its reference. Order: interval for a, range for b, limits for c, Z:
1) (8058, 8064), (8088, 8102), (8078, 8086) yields -7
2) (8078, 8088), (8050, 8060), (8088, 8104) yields 20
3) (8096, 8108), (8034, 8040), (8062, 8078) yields -2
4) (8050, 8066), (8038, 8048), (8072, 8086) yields -10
